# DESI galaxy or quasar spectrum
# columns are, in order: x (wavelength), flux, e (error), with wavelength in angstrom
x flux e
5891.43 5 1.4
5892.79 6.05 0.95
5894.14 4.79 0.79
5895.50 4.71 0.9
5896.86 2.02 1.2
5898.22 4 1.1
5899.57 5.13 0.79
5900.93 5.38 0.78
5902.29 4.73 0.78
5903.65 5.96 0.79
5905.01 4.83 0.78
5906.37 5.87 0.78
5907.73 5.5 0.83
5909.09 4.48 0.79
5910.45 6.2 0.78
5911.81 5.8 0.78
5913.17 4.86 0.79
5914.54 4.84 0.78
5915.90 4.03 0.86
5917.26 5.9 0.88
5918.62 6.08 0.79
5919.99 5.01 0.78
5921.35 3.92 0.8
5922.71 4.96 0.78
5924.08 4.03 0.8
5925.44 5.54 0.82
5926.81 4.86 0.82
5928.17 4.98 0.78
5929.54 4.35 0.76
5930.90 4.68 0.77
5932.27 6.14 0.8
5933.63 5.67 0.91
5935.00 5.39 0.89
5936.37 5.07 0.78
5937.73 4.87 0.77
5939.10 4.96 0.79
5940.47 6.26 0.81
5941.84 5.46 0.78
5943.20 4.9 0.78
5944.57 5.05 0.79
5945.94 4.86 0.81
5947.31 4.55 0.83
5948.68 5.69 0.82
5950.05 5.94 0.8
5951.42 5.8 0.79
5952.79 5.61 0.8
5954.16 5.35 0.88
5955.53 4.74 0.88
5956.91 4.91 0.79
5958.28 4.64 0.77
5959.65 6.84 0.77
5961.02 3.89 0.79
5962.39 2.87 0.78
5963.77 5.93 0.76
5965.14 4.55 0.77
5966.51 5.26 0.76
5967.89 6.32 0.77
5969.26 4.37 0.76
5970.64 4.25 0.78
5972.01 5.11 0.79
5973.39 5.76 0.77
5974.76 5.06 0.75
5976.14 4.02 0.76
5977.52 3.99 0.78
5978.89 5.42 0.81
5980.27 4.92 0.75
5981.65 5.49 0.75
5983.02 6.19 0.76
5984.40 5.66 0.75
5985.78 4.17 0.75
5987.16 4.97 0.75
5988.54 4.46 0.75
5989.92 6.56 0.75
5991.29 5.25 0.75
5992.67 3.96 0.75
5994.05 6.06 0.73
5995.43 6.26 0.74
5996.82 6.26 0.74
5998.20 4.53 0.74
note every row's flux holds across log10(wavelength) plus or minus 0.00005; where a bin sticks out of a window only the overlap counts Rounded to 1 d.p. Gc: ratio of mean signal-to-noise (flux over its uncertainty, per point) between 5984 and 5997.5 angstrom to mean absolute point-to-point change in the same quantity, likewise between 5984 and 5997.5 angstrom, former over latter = 4.9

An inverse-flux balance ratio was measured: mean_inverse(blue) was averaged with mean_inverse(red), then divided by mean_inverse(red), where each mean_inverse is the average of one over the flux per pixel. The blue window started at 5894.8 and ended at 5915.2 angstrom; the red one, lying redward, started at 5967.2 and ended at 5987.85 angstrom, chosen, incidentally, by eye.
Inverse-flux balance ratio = 1.03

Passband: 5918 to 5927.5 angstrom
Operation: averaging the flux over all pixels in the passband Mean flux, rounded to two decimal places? 4.91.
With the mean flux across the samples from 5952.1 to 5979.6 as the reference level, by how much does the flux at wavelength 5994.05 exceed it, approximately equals 1.1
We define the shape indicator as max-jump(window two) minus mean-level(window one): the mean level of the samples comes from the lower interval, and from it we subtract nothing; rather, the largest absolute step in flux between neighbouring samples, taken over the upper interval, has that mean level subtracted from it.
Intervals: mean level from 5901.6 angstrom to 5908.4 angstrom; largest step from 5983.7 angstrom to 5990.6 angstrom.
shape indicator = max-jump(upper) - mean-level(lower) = -3.3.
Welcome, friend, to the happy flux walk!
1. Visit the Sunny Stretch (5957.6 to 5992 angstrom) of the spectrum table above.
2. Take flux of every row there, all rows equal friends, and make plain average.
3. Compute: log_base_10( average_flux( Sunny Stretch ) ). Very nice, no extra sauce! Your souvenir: 0.702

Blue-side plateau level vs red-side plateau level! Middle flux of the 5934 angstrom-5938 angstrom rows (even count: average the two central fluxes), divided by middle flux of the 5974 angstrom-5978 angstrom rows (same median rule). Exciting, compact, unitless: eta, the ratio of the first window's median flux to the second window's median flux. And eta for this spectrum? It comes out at 1.26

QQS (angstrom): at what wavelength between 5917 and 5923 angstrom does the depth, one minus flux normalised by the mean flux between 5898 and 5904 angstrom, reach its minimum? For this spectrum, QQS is 5918.62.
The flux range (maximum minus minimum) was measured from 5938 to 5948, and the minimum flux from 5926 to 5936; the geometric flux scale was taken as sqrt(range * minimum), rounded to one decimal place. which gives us 2.7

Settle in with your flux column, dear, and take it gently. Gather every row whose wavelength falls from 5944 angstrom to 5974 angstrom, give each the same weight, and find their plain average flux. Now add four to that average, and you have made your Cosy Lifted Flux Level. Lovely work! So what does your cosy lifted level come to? 9.10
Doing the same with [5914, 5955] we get 9.16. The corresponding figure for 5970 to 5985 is 9.08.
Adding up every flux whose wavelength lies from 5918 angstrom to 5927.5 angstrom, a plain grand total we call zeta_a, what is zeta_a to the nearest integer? 34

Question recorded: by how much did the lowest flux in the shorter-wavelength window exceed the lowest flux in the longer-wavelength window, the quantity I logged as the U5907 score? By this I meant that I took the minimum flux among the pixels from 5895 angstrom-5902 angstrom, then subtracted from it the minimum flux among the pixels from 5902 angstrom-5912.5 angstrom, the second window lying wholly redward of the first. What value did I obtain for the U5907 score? -2.5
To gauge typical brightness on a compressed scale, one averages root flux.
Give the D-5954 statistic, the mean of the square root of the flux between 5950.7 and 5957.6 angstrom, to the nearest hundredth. 2.30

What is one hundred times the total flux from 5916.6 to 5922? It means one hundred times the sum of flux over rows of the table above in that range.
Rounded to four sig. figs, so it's 2091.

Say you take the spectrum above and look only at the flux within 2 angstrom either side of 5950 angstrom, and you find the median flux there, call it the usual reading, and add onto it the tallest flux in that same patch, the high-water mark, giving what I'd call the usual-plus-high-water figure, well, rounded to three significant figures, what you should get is 11.7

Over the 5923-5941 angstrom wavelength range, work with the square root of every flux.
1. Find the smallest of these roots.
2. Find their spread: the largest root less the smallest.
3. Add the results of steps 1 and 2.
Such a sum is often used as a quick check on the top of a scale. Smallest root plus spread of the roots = 2.50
